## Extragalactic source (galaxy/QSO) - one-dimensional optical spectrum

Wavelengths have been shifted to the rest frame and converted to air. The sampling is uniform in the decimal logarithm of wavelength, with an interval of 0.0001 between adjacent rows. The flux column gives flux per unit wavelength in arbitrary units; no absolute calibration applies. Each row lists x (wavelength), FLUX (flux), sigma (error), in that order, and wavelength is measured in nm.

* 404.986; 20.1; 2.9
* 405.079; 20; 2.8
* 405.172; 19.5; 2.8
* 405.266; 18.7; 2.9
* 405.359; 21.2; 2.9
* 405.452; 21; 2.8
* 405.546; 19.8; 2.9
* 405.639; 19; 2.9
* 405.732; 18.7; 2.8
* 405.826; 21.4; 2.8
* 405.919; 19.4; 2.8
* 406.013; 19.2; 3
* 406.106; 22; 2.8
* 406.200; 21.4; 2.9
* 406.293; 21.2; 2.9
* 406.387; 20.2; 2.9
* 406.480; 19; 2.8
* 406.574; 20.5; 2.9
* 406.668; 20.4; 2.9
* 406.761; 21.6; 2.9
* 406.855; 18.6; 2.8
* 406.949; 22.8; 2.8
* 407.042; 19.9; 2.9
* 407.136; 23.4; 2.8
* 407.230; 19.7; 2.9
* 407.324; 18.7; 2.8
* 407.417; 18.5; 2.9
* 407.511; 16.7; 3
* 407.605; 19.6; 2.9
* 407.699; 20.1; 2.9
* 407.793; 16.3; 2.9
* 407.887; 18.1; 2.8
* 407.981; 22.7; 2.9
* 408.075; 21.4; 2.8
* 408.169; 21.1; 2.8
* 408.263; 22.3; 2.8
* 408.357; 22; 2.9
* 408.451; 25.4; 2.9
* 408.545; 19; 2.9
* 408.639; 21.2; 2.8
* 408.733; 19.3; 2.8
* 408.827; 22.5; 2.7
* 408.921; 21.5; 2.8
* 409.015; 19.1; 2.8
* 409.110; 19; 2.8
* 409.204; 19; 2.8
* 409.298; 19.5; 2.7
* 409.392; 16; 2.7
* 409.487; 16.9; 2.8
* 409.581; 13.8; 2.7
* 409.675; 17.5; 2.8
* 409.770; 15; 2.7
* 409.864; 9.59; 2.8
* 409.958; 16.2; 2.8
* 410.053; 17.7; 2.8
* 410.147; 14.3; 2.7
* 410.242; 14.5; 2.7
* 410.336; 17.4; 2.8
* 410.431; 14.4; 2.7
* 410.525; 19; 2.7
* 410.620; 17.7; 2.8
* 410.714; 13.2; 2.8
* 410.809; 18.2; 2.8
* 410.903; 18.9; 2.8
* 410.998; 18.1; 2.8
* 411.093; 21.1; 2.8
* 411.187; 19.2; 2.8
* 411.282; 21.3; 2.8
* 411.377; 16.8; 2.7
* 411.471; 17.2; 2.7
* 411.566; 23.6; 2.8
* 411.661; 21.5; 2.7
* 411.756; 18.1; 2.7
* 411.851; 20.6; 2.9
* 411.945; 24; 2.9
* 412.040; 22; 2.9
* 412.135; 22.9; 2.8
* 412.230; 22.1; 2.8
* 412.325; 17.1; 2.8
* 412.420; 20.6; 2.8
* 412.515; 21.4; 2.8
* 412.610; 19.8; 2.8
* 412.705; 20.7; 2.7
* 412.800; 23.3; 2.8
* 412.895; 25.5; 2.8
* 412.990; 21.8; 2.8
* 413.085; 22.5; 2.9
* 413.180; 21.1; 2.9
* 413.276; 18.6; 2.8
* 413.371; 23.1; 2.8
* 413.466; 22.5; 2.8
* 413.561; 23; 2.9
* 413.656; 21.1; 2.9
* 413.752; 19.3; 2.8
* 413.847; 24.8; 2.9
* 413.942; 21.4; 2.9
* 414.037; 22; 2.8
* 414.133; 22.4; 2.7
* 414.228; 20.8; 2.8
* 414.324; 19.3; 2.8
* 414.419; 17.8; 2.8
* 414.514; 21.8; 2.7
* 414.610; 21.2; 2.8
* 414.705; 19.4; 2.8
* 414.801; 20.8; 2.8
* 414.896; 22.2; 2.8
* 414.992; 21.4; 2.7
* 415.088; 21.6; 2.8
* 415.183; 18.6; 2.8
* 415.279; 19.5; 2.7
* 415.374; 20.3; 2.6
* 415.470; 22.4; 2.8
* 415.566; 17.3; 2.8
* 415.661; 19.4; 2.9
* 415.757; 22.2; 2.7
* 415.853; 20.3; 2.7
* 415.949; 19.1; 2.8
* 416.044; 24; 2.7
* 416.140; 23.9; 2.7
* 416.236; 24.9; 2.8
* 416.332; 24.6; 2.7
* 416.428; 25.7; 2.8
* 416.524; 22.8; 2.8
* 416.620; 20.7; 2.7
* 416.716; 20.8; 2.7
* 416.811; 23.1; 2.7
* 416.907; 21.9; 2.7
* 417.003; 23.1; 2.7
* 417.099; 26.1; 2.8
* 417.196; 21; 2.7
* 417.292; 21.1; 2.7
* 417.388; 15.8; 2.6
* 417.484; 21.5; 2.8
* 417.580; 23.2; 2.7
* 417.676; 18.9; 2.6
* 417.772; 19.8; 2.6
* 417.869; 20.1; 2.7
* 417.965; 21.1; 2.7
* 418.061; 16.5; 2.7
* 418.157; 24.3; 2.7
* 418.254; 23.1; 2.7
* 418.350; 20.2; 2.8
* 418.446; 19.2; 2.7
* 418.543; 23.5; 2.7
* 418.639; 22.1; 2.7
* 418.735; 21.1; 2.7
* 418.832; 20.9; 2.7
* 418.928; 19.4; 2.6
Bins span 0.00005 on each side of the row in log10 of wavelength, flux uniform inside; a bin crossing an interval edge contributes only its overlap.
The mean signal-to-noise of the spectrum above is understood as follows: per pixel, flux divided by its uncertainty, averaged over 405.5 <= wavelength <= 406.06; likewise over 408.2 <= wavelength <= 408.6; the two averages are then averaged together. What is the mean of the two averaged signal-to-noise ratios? 7.28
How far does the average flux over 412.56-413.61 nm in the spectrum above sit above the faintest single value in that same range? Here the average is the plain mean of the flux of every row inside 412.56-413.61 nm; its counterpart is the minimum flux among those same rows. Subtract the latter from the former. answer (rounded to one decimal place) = 3.4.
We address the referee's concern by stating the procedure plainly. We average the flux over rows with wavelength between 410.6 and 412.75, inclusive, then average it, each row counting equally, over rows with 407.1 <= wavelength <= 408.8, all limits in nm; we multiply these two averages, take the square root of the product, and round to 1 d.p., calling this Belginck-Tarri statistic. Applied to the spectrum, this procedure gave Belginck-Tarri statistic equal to 20.1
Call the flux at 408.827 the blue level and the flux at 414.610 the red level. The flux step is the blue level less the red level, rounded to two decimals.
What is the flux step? 1.30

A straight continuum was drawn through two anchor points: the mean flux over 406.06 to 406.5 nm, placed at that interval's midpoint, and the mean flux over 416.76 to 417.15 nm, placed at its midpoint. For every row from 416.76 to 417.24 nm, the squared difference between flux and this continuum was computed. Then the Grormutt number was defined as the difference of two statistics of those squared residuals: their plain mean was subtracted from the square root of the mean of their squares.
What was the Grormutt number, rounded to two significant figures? 1.1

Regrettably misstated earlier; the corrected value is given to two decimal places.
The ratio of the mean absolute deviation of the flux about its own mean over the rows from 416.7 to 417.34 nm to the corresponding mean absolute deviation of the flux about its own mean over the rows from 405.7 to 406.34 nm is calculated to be 1.21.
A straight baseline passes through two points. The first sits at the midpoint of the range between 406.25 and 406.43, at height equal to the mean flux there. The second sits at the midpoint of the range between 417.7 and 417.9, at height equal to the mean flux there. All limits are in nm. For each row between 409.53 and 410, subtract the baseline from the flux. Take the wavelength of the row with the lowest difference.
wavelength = 409.864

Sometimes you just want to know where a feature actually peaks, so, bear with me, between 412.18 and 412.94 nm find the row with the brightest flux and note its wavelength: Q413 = 412.895 nm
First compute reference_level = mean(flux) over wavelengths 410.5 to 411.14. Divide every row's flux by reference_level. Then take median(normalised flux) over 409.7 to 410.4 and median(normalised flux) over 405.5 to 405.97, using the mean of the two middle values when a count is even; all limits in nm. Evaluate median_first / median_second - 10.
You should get -9.23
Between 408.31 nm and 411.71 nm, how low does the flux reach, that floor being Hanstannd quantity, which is 9.59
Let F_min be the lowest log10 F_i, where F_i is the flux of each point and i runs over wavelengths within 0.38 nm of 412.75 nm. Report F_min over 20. 0.065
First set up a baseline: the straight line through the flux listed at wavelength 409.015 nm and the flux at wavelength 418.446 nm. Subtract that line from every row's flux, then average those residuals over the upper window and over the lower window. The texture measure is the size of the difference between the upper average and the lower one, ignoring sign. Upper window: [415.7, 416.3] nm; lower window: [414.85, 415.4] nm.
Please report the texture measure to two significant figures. 1.8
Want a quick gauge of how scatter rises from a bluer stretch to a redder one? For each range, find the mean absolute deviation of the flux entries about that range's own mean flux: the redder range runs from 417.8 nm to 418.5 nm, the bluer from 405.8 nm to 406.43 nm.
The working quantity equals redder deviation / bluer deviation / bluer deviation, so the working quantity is 2.2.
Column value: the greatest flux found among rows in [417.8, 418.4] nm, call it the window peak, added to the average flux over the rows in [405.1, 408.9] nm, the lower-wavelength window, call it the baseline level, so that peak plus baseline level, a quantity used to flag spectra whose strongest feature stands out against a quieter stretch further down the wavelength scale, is 45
